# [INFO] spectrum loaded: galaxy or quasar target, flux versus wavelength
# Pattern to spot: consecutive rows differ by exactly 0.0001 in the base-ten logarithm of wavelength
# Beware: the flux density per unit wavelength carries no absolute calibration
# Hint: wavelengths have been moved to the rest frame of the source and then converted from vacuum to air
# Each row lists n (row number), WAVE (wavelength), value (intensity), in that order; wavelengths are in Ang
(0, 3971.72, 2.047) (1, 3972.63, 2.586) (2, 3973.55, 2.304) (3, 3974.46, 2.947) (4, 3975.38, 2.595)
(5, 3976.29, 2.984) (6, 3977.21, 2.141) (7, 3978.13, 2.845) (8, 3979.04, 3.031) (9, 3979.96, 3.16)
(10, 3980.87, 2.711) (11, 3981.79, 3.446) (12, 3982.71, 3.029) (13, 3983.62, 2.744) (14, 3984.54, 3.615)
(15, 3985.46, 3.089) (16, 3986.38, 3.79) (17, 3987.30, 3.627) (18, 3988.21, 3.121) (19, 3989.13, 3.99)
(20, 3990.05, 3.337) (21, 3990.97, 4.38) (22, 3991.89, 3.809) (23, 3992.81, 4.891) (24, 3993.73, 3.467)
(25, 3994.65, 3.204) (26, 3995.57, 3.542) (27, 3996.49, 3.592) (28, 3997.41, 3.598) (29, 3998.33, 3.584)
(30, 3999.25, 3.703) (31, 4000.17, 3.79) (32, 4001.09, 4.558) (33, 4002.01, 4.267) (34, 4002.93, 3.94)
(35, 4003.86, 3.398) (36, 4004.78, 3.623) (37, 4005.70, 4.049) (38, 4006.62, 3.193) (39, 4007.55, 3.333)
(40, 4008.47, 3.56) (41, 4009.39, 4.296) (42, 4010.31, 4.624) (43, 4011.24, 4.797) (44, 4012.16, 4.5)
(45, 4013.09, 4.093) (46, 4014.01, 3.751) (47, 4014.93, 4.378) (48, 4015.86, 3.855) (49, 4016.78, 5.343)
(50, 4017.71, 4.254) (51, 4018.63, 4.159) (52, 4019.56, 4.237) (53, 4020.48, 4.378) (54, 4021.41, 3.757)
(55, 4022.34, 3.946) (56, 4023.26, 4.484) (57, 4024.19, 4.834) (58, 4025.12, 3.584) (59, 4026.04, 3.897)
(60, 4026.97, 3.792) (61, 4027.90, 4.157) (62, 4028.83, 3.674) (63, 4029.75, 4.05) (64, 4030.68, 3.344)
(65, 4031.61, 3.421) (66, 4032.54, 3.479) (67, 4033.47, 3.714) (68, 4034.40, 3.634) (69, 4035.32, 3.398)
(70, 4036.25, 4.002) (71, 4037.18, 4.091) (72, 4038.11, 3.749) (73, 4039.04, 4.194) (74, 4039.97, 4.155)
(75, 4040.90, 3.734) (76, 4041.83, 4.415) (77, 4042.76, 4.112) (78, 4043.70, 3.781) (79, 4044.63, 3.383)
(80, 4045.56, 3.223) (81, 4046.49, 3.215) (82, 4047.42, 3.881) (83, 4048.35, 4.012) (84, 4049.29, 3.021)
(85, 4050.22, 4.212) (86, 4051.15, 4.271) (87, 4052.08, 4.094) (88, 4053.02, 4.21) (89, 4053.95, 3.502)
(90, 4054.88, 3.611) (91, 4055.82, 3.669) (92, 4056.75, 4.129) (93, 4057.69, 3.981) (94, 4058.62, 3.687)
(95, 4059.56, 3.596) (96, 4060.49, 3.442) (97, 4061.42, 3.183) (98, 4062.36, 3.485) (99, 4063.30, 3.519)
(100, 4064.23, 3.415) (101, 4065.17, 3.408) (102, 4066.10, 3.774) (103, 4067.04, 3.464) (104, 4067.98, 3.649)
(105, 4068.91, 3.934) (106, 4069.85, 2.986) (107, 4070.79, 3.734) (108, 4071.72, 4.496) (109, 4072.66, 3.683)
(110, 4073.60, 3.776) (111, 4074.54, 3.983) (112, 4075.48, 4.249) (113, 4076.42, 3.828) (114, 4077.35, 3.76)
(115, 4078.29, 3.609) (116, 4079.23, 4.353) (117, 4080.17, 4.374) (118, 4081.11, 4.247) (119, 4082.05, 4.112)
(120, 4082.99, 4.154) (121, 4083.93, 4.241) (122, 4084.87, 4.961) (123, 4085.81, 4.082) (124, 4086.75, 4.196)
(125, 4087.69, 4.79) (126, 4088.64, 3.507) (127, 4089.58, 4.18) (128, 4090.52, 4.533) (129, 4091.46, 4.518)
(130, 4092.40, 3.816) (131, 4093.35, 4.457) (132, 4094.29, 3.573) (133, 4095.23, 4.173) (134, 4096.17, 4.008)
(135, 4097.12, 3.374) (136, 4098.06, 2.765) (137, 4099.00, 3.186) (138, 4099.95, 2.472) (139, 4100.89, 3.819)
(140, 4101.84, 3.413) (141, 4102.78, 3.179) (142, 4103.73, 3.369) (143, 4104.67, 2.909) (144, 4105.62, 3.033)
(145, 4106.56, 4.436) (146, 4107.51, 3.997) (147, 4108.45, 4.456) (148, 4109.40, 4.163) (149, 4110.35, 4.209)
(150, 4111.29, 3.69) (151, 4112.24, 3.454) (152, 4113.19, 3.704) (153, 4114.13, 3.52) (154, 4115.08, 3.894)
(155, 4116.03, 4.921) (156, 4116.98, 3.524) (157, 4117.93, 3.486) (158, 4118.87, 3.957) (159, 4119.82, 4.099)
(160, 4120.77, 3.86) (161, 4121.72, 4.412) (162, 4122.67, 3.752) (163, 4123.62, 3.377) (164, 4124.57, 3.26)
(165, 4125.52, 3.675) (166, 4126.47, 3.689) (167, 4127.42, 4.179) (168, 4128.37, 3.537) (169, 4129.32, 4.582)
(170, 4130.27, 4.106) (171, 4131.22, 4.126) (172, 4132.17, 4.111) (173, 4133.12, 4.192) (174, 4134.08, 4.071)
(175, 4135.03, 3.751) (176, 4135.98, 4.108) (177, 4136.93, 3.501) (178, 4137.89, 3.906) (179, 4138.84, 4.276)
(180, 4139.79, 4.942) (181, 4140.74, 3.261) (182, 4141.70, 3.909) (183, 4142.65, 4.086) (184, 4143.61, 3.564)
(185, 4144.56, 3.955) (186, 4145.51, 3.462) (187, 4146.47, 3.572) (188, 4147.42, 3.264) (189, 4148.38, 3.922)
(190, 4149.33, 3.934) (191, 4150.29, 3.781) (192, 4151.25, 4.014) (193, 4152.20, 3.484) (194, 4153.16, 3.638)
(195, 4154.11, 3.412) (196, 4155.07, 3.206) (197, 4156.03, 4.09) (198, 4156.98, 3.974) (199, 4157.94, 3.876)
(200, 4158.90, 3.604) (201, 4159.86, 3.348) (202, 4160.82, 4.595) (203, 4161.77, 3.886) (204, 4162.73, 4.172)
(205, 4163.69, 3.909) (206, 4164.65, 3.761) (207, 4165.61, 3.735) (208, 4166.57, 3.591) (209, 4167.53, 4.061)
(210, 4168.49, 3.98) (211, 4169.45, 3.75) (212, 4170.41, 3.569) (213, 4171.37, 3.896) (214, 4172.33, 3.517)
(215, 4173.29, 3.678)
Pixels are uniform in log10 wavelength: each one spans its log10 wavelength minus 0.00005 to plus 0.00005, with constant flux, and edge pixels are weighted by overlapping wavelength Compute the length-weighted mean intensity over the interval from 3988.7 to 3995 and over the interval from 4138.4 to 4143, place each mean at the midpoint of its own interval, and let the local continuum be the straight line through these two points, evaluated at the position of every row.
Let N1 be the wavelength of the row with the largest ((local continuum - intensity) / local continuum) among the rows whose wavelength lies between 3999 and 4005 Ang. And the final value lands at 4003.86 Ang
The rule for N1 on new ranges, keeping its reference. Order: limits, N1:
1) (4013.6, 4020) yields 4014.01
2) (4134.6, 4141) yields 4140.74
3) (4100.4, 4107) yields 4104.67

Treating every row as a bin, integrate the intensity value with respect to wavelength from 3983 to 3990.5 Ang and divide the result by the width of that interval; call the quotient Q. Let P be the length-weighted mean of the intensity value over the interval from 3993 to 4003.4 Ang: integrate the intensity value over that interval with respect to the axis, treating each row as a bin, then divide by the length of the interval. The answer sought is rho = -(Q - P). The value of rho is 0.37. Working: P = 3.78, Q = 3.41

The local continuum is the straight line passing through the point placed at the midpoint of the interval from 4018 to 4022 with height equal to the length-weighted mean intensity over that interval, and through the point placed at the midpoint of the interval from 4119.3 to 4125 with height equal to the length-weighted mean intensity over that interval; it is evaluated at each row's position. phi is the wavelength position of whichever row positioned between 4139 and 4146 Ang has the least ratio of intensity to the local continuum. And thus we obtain 4140.74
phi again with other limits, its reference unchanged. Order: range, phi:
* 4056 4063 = 4061.42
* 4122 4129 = 4124.57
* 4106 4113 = 4112.24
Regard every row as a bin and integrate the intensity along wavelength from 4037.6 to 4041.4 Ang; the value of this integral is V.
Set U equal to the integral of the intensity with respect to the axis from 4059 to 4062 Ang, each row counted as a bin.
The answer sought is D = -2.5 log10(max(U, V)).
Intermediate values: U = 10.3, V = 15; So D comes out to -2.9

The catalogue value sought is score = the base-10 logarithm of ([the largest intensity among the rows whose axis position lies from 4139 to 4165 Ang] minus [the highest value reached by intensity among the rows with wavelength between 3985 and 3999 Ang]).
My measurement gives -1.29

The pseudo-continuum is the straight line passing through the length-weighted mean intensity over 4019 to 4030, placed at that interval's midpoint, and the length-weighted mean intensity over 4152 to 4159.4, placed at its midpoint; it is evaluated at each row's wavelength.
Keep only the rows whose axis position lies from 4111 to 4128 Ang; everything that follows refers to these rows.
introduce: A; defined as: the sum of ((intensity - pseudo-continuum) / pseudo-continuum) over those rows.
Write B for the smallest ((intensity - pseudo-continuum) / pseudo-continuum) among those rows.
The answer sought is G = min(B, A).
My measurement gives -0.1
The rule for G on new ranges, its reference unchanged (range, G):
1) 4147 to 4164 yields -0.1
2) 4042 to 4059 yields -0.9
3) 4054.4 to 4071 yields -1.6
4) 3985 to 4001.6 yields -1.9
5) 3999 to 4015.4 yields -0.6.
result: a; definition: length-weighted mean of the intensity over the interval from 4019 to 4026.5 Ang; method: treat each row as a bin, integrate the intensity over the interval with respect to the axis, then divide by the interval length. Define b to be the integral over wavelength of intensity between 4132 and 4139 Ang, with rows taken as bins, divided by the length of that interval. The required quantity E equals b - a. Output -0.2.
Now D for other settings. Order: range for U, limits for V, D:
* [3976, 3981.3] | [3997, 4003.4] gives -3.5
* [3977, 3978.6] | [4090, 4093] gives -2.8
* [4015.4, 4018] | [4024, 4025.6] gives -2.7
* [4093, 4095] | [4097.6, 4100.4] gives -2.3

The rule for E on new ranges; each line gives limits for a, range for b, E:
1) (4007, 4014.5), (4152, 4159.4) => -0.4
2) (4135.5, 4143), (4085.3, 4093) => 0.2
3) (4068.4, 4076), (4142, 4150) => -0.1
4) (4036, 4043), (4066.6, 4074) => -0.3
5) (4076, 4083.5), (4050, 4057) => -0.1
